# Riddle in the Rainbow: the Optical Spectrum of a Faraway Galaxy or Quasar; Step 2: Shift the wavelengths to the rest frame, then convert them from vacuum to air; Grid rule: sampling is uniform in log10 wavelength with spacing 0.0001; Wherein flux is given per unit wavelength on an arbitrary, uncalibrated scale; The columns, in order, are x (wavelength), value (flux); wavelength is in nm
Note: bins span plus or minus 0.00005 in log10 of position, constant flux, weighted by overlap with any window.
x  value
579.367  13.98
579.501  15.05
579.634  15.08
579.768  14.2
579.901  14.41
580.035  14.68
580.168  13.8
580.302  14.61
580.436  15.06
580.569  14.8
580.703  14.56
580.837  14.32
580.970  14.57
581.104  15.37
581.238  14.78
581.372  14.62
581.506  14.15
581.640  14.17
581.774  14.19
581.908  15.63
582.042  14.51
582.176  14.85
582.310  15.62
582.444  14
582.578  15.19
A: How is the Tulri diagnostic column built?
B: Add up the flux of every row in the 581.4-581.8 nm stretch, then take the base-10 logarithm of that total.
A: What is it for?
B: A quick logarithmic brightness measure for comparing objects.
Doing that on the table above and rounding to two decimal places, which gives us 1.63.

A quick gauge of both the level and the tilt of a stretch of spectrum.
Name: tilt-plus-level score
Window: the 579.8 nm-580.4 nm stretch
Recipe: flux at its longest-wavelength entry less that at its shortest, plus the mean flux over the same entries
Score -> 14.6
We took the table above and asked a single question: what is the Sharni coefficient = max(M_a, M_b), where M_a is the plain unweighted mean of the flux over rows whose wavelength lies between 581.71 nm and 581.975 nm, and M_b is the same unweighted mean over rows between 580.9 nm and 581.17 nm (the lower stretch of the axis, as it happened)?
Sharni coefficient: 15.0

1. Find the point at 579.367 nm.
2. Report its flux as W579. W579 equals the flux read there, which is 13.98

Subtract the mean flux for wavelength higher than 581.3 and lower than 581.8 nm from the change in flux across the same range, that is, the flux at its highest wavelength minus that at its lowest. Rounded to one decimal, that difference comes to -14.7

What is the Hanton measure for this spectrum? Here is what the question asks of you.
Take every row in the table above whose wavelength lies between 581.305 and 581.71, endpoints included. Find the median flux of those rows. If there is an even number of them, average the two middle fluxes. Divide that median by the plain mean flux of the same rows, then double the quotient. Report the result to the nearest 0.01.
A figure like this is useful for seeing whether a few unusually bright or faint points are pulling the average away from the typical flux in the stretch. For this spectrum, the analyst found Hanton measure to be 1.98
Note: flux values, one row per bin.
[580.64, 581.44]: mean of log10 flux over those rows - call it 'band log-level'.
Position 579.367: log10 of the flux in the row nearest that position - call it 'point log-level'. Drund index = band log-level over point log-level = 1.02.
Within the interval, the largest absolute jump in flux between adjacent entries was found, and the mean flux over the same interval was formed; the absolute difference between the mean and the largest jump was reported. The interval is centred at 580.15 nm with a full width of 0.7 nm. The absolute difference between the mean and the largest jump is 13.6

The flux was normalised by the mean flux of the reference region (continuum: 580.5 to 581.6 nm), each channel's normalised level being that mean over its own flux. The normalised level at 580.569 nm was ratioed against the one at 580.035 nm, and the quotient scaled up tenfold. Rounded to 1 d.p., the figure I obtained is 9.9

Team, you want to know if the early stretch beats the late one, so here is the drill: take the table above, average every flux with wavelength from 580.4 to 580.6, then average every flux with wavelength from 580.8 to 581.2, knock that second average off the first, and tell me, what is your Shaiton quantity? 0.18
